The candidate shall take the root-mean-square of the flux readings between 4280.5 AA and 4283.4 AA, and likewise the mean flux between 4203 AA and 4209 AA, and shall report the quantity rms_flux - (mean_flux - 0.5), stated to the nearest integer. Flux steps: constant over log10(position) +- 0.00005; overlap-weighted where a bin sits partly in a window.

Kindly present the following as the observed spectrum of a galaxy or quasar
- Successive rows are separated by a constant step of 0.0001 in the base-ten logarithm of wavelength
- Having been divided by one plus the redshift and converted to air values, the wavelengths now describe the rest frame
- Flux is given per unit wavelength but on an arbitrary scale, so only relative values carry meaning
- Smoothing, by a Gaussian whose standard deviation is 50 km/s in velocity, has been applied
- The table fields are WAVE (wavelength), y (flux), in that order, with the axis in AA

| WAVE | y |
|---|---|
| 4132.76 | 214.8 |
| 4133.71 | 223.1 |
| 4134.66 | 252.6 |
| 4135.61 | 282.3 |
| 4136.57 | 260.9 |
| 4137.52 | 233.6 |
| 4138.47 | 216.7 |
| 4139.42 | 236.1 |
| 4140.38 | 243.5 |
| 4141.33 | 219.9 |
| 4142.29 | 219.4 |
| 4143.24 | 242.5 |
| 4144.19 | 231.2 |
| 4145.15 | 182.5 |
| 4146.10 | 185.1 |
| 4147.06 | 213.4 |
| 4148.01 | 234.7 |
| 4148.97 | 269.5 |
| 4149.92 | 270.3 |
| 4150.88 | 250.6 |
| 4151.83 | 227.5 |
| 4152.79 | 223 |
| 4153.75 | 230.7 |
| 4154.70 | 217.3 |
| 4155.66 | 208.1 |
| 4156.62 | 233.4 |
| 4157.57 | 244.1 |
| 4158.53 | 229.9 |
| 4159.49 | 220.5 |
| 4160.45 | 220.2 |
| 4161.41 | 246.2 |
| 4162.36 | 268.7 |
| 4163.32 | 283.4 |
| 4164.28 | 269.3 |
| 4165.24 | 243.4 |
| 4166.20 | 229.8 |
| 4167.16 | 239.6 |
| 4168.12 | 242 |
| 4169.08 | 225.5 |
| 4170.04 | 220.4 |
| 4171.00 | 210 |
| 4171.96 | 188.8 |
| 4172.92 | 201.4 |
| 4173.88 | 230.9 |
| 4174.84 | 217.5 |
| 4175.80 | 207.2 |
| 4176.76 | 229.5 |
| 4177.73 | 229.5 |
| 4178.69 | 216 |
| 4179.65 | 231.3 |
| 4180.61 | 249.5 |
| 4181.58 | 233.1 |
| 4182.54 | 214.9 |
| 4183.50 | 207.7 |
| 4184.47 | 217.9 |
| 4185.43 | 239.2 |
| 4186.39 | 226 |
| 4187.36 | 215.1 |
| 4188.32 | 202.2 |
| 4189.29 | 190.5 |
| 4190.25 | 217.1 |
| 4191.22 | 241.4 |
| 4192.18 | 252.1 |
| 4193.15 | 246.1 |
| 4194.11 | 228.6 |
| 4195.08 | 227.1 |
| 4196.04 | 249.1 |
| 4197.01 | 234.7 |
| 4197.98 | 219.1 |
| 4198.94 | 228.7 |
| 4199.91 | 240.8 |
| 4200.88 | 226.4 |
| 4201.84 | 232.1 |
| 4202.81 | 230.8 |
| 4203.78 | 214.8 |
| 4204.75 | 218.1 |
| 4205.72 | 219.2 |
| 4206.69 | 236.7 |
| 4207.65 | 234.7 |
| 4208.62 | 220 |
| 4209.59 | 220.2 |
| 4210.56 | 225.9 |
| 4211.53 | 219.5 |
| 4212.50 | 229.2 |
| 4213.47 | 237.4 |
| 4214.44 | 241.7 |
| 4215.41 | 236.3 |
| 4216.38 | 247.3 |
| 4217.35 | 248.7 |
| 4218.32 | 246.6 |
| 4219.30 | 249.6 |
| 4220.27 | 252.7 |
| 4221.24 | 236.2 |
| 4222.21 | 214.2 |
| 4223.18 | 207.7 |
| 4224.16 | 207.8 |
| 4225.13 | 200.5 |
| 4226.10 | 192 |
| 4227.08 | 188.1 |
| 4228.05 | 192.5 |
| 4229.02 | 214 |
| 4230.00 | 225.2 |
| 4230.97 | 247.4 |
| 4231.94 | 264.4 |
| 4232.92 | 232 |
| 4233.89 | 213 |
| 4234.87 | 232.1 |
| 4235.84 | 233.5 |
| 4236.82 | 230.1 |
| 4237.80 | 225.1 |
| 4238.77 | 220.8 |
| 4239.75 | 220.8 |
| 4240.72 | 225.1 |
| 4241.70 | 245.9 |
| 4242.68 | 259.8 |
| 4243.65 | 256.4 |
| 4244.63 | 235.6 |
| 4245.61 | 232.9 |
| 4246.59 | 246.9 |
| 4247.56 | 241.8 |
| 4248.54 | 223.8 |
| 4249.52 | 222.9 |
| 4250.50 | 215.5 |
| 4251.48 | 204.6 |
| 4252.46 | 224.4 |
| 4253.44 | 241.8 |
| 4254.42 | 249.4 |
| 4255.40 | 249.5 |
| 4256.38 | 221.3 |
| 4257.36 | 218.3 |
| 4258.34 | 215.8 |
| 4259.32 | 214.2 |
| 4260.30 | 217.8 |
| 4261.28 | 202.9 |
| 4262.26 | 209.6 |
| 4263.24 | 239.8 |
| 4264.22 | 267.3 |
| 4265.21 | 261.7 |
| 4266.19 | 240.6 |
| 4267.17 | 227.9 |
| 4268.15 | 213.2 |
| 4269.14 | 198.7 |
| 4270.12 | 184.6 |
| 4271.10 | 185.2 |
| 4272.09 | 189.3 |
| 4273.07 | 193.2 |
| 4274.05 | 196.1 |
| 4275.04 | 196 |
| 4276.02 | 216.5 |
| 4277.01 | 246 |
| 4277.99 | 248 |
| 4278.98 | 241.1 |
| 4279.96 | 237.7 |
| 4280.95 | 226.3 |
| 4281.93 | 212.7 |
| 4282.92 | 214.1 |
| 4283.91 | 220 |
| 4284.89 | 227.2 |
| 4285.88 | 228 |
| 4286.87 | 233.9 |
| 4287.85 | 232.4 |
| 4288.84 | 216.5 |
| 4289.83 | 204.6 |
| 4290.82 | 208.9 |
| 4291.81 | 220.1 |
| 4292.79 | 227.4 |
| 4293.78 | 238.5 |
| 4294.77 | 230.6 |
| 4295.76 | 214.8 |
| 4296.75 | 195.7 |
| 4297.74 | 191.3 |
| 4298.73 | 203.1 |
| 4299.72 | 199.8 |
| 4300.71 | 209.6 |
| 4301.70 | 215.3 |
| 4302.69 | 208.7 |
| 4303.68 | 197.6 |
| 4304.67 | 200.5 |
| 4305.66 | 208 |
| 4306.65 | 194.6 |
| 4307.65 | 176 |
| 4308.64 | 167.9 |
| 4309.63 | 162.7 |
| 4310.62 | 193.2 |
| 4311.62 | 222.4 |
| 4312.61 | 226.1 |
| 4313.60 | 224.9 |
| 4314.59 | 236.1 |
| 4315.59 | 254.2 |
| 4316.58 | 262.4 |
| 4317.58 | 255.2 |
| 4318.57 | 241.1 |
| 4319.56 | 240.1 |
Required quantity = -6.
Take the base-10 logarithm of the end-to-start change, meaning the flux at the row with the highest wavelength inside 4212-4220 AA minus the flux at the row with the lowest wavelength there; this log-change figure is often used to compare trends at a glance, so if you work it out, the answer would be 1.3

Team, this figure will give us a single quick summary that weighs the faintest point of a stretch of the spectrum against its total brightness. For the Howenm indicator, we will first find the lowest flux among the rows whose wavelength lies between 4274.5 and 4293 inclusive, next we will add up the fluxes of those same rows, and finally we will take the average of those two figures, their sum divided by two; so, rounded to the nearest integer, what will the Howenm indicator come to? 2227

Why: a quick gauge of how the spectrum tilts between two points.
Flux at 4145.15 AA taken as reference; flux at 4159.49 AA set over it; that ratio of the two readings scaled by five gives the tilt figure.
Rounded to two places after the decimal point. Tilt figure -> 6.04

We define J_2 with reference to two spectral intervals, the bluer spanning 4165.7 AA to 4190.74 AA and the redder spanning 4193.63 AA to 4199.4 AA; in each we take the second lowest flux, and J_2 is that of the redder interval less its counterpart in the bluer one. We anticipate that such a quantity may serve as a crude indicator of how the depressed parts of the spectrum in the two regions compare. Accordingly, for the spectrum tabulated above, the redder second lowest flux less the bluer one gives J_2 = 37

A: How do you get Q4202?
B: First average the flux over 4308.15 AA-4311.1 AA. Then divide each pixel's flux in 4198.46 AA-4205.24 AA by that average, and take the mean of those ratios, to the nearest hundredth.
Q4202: 1.30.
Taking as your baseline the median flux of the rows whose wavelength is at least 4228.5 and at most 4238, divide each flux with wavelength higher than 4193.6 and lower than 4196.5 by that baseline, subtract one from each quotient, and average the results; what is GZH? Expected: 0.017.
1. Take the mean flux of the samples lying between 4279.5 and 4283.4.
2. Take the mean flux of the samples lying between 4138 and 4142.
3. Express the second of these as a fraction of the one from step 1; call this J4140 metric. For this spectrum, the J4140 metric 1.03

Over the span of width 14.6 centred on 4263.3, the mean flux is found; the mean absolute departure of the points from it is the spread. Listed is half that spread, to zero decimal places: 8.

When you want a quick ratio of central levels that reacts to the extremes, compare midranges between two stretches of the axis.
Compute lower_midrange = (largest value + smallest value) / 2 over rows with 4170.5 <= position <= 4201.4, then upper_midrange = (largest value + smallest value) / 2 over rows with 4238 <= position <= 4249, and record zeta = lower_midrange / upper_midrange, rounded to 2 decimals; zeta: 0.92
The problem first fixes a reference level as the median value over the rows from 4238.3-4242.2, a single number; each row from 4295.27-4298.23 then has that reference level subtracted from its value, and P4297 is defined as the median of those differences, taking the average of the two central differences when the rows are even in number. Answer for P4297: -27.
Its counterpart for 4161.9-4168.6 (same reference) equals 20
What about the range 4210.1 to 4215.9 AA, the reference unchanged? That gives 10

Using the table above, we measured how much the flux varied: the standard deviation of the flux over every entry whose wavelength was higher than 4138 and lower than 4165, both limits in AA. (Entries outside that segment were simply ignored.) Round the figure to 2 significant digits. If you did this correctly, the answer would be 24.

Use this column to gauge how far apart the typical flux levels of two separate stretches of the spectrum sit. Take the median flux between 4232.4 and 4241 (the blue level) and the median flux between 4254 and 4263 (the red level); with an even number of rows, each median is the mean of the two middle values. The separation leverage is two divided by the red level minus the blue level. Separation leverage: -0.3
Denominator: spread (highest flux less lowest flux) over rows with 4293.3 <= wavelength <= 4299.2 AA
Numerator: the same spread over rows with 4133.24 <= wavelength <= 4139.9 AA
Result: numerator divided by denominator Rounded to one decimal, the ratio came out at 1.4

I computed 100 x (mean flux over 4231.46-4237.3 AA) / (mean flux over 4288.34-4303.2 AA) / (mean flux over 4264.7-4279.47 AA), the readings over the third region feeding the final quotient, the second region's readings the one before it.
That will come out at 0.511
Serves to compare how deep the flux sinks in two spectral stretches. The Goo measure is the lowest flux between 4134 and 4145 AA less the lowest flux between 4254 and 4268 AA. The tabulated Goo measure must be 14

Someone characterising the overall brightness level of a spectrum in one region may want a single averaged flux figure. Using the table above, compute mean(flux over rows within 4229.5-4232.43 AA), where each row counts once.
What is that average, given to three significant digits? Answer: 246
